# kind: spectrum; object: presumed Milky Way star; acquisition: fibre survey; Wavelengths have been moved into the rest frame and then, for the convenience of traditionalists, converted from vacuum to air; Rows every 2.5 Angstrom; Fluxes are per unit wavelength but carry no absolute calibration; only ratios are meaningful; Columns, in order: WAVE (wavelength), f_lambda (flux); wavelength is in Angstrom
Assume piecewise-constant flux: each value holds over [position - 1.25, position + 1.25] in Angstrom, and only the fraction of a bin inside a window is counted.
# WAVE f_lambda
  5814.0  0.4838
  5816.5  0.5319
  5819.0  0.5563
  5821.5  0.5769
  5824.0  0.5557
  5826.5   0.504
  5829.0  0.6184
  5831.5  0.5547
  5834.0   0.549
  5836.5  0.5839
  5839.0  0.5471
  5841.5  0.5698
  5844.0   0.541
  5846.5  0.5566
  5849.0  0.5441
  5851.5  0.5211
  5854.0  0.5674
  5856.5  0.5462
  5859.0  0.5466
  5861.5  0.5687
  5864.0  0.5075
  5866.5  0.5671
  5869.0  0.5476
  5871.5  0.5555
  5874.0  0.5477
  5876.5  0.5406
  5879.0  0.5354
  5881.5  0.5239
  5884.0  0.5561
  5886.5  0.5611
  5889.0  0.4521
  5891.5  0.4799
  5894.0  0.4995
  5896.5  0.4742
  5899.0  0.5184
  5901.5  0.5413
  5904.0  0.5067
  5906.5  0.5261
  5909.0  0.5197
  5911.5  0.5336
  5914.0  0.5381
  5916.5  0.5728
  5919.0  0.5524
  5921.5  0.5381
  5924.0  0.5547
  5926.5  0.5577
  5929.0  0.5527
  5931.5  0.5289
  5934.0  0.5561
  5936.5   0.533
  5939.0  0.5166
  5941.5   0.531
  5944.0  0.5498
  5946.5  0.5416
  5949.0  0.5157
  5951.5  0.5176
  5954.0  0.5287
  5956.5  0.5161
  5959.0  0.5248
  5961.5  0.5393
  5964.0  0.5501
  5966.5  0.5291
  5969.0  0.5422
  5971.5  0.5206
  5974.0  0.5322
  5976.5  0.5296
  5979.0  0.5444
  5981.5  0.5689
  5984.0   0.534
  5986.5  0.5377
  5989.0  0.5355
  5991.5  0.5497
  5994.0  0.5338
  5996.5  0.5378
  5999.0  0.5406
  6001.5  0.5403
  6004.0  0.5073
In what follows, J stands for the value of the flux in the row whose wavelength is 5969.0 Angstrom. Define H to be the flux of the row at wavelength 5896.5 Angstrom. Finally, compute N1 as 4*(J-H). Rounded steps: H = 0.4742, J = 0.5422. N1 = 0.3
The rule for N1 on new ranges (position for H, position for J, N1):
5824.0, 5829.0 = 0.3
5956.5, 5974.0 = 0.1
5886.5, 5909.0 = -0.2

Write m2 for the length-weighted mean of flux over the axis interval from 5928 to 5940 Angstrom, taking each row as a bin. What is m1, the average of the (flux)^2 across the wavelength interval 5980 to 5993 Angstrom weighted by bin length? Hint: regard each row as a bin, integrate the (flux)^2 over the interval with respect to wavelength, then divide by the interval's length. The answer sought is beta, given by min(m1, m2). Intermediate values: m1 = 0.297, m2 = 0.5376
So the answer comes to 0.297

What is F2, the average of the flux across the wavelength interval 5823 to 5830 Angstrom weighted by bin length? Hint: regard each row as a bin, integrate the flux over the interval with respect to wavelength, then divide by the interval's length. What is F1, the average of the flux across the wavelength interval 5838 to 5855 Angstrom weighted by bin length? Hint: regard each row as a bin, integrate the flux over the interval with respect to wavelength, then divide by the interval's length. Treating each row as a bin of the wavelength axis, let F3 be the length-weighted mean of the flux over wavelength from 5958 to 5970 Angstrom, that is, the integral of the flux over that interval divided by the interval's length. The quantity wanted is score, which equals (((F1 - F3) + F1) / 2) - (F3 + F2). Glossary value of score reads -0.814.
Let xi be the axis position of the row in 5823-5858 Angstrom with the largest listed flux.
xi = 5829.0 Angstrom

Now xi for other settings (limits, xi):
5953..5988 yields 5981.5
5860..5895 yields 5861.5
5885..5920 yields 5916.5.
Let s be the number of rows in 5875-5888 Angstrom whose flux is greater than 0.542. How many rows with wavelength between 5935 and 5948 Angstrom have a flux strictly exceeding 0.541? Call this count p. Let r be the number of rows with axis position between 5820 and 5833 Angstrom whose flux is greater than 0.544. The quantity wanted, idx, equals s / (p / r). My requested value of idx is 4.0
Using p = 2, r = 4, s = 2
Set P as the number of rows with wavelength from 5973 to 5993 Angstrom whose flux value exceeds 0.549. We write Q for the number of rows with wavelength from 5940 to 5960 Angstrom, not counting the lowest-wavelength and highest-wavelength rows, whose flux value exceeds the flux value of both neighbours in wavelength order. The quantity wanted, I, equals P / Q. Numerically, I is 1.0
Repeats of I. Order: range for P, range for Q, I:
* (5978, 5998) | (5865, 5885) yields 2.0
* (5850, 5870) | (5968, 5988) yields 1.5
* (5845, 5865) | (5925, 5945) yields 3.0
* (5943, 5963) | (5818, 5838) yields 0.5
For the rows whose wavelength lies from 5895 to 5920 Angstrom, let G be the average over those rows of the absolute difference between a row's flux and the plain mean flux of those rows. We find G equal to 0.019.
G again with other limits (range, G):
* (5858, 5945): 0.021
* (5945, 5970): 0.010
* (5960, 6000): 0.008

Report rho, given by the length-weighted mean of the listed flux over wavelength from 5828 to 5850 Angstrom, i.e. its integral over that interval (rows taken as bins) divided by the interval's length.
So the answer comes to 0.562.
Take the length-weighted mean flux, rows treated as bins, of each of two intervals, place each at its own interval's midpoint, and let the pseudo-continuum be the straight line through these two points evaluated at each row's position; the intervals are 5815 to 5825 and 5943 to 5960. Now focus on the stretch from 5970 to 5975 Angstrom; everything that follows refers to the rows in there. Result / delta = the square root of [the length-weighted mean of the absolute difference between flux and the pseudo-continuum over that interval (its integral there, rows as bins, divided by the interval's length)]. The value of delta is 0.081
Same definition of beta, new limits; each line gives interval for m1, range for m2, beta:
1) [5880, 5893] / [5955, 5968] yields 0.267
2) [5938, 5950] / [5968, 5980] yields 0.283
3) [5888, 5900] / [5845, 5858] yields 0.236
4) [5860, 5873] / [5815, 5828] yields 0.302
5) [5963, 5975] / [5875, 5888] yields 0.286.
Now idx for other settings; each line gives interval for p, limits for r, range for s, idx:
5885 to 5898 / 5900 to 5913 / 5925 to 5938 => 0.0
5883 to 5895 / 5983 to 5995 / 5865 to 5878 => 2.0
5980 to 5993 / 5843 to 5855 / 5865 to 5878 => 6.0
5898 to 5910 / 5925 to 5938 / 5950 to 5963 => 0.0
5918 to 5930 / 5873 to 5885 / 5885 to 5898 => 0.5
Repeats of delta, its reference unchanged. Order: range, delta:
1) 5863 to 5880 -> 0.112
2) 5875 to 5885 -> 0.100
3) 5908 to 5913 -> 0.091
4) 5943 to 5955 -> 0.108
